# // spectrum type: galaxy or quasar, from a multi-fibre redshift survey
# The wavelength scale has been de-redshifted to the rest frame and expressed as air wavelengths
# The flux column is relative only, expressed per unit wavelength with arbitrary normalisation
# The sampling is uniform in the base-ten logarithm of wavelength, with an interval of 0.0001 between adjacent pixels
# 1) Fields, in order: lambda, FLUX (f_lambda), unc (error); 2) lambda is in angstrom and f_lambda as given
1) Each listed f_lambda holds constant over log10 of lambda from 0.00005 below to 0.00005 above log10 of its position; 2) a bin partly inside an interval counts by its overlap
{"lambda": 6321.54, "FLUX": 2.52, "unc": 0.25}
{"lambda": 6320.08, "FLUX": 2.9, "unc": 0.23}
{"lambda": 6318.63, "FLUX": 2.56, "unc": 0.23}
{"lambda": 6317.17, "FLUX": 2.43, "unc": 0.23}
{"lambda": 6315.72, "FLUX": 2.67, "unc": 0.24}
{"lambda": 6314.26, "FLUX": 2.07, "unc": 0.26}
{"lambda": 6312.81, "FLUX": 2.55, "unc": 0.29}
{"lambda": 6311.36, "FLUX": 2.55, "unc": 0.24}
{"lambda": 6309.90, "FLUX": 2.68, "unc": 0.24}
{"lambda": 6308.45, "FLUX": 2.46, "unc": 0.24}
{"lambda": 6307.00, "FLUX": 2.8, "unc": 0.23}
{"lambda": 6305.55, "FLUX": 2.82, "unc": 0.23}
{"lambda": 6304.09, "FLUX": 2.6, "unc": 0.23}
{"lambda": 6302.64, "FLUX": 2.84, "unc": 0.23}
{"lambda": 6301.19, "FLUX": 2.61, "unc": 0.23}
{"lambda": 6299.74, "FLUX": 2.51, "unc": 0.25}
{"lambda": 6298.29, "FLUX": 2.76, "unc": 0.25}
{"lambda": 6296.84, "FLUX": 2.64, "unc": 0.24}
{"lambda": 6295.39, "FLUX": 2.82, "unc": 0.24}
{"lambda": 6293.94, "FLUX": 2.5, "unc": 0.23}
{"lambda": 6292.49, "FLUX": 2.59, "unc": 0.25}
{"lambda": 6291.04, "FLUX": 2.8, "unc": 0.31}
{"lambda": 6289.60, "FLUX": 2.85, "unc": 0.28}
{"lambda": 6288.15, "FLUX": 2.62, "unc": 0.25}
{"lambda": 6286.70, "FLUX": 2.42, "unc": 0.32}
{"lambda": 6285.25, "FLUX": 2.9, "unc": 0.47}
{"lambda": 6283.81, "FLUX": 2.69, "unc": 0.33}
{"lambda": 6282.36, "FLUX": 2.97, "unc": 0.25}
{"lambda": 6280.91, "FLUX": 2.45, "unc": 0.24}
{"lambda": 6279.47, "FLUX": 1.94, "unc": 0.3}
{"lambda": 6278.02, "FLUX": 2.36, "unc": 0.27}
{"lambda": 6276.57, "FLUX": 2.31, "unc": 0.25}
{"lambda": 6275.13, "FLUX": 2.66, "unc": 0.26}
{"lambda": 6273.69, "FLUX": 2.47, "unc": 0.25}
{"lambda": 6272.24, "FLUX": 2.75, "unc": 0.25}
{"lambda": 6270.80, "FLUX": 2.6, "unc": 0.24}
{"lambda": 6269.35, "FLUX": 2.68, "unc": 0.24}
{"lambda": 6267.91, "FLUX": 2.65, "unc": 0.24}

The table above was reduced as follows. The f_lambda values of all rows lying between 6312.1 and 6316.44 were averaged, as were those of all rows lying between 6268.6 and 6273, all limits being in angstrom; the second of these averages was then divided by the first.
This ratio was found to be 1.10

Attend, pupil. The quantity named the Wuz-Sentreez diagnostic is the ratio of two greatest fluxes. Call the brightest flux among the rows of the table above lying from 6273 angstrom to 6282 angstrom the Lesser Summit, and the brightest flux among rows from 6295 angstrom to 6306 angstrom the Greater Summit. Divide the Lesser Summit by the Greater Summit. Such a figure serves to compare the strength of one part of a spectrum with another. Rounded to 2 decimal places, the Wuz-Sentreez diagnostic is 0.94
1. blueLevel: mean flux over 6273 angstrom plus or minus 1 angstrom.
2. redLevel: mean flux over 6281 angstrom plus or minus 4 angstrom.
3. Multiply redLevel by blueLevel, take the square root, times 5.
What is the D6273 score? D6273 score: 12.7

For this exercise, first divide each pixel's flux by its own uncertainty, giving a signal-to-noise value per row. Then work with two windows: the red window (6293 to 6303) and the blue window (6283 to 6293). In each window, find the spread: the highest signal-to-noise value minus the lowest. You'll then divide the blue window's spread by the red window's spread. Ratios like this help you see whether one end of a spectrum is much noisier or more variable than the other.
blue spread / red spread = 1.9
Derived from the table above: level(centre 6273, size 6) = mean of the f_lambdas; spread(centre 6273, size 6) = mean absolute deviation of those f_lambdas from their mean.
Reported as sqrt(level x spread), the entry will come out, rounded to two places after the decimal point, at 0.47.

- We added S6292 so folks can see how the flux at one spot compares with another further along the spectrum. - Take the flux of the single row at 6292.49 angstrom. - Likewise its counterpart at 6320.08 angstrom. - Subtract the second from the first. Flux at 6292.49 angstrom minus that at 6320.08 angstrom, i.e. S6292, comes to -0.3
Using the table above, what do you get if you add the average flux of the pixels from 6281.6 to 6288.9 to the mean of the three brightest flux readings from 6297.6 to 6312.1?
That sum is 5.54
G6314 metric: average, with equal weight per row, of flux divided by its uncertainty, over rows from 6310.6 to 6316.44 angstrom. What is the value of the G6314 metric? 9.6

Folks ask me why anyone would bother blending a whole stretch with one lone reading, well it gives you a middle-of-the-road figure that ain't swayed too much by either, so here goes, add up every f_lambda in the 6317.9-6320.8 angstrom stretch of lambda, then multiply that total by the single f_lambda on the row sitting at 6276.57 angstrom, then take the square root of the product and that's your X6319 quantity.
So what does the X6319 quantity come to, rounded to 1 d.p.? 3.6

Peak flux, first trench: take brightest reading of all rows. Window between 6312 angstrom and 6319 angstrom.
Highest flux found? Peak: 2.67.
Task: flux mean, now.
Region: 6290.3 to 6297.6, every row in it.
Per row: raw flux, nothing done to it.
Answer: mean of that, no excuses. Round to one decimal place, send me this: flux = 2.7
